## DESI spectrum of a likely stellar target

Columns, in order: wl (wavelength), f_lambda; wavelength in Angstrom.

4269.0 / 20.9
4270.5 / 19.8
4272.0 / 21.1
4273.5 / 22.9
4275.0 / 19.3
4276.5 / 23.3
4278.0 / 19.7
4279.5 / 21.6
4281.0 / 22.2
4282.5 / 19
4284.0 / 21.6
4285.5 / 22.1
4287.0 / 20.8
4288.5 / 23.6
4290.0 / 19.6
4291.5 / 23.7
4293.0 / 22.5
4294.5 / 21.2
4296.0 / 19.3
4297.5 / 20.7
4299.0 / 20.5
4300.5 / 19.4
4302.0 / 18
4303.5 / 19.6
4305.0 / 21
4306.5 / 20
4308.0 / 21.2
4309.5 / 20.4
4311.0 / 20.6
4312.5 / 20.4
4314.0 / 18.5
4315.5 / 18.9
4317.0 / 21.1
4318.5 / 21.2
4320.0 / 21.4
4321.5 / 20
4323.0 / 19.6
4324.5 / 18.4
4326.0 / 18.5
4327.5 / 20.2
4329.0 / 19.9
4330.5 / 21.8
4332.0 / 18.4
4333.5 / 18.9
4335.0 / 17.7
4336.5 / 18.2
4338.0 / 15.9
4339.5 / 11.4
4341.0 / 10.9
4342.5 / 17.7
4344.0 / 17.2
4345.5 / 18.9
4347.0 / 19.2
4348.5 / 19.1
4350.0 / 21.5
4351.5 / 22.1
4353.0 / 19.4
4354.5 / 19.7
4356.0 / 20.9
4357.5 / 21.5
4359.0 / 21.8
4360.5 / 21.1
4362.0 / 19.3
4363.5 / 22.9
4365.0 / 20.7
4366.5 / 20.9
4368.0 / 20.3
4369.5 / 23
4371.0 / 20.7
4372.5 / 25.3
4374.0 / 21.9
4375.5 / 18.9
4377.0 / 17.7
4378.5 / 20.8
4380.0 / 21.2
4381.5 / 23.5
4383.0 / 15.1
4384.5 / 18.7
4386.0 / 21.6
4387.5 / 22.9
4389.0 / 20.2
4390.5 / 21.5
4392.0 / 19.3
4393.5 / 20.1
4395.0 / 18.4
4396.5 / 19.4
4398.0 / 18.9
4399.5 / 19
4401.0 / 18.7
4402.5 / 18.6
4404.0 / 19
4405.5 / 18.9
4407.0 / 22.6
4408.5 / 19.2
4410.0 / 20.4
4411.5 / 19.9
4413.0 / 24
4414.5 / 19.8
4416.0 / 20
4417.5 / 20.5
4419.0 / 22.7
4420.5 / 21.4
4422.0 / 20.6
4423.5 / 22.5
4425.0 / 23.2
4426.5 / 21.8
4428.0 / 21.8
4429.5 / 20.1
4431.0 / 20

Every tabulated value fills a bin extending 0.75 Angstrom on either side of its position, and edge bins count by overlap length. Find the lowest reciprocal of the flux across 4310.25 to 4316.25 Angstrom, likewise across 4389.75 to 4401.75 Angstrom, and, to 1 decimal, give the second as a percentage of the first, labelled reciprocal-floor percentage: 95.8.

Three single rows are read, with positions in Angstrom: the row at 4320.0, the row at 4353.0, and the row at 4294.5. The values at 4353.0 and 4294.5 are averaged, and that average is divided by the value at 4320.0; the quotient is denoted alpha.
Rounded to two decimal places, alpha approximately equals 0.95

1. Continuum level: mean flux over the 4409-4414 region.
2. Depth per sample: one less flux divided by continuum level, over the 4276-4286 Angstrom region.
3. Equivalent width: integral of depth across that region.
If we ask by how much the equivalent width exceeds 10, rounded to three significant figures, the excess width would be -10.0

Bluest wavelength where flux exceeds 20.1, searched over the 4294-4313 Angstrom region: 4294.5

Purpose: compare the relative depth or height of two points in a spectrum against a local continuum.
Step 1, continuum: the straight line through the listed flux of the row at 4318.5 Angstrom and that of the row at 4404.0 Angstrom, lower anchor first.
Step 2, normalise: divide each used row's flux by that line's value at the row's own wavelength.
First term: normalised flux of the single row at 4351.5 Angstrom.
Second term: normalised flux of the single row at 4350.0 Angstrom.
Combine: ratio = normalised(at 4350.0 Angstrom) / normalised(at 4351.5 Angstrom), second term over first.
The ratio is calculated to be 0.97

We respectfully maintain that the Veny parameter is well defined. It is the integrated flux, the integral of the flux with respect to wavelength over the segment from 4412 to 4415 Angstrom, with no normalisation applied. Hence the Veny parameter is 65.7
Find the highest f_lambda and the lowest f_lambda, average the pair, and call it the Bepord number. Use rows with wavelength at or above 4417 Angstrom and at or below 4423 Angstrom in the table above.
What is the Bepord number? 21.6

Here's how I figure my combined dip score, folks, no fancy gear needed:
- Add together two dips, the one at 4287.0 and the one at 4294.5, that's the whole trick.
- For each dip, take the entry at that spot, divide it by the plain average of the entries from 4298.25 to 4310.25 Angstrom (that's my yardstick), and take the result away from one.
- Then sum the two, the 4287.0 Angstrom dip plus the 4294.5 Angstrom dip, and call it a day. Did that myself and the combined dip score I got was -0.10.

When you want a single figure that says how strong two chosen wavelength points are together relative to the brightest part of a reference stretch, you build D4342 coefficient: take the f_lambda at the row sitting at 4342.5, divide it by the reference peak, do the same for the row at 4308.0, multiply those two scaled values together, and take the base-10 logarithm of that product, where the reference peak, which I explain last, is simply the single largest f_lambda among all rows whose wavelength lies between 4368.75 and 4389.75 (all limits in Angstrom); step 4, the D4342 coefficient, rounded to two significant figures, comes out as -0.23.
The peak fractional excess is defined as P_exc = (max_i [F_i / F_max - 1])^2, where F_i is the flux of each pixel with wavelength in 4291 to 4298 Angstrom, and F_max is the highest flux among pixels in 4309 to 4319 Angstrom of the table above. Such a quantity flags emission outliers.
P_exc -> 0.014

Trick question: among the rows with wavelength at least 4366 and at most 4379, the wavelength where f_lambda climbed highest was 4372.5 Angstrom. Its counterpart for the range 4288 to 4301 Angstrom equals 4291.5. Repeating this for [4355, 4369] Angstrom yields 4363.5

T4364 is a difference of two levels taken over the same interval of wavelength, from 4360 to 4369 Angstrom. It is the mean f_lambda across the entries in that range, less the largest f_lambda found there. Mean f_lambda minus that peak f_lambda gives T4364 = -2.0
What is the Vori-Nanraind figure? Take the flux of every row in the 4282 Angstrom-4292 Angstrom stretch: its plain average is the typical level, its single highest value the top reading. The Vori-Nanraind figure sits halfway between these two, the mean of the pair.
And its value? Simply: 22.6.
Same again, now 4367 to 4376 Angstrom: 23.5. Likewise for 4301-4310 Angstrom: 20.6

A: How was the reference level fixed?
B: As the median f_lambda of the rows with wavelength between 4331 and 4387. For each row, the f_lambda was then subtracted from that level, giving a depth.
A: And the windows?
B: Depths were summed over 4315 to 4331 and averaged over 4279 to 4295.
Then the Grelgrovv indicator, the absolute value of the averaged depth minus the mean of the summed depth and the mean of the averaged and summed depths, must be 1.8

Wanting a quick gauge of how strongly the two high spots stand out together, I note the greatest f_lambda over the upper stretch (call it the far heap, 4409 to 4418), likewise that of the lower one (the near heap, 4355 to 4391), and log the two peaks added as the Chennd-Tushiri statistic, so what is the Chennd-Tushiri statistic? 49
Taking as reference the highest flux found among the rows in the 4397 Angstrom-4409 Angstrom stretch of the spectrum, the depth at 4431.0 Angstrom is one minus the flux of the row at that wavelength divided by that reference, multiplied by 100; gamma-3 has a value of 12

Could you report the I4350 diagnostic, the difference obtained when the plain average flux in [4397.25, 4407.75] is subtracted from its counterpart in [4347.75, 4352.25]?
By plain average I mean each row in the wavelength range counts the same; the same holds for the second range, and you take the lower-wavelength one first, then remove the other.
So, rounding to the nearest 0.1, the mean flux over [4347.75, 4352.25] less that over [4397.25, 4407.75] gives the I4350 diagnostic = 1.5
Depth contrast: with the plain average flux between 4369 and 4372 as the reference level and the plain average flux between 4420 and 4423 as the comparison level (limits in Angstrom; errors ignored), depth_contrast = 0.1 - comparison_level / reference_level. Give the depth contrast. -0.86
